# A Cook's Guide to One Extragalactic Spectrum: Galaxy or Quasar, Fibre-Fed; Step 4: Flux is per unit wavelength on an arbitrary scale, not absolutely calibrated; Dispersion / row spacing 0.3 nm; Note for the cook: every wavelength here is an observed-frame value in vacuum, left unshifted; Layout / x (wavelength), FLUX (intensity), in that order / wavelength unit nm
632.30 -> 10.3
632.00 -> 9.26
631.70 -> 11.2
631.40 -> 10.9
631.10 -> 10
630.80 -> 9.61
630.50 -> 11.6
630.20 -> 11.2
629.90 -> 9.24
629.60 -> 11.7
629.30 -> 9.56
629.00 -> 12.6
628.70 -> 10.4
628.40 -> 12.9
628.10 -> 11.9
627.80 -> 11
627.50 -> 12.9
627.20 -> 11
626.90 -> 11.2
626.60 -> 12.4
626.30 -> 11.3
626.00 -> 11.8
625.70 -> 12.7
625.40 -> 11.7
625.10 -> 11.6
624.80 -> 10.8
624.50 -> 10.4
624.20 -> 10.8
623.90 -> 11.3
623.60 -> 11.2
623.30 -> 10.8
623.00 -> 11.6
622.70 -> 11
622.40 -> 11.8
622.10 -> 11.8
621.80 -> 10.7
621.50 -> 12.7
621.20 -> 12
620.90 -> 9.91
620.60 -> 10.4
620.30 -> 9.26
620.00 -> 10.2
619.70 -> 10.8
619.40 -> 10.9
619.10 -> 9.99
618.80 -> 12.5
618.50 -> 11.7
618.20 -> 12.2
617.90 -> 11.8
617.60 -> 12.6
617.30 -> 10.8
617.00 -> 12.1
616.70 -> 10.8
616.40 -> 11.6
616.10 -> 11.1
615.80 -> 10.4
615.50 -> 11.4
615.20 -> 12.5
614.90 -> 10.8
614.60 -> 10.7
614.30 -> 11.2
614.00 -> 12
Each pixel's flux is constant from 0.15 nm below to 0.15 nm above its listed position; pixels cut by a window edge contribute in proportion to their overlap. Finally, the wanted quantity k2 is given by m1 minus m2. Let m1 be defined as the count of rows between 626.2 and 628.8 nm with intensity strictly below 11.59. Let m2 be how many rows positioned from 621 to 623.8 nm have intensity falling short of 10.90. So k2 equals 3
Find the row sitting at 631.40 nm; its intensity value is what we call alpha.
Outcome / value 10.9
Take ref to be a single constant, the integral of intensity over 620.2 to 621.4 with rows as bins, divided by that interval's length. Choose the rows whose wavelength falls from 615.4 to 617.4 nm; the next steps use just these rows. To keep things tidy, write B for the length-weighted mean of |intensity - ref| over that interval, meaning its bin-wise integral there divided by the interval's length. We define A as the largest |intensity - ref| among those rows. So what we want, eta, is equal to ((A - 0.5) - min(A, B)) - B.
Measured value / -0.3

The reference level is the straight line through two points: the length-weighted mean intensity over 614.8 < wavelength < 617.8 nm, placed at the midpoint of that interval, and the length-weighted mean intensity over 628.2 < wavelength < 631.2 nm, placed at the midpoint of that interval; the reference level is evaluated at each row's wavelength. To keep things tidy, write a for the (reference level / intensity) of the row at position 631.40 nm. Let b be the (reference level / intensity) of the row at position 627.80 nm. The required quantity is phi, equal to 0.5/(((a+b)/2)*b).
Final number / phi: 0.50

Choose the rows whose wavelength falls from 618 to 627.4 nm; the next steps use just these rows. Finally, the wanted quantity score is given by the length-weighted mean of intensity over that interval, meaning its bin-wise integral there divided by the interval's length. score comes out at 11.3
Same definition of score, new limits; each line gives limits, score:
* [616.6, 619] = 11.8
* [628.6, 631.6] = 10.7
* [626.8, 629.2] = 11.7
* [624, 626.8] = 11.5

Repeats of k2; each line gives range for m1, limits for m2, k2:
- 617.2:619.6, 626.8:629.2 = 2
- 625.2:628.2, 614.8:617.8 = 0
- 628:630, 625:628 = 3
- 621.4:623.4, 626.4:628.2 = 3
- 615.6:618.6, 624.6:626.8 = 3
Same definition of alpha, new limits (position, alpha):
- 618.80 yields 12.5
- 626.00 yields 11.8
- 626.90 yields 11.2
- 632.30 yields 10.3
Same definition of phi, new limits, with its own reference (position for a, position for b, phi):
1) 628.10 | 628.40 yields 0.66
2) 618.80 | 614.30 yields 0.50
